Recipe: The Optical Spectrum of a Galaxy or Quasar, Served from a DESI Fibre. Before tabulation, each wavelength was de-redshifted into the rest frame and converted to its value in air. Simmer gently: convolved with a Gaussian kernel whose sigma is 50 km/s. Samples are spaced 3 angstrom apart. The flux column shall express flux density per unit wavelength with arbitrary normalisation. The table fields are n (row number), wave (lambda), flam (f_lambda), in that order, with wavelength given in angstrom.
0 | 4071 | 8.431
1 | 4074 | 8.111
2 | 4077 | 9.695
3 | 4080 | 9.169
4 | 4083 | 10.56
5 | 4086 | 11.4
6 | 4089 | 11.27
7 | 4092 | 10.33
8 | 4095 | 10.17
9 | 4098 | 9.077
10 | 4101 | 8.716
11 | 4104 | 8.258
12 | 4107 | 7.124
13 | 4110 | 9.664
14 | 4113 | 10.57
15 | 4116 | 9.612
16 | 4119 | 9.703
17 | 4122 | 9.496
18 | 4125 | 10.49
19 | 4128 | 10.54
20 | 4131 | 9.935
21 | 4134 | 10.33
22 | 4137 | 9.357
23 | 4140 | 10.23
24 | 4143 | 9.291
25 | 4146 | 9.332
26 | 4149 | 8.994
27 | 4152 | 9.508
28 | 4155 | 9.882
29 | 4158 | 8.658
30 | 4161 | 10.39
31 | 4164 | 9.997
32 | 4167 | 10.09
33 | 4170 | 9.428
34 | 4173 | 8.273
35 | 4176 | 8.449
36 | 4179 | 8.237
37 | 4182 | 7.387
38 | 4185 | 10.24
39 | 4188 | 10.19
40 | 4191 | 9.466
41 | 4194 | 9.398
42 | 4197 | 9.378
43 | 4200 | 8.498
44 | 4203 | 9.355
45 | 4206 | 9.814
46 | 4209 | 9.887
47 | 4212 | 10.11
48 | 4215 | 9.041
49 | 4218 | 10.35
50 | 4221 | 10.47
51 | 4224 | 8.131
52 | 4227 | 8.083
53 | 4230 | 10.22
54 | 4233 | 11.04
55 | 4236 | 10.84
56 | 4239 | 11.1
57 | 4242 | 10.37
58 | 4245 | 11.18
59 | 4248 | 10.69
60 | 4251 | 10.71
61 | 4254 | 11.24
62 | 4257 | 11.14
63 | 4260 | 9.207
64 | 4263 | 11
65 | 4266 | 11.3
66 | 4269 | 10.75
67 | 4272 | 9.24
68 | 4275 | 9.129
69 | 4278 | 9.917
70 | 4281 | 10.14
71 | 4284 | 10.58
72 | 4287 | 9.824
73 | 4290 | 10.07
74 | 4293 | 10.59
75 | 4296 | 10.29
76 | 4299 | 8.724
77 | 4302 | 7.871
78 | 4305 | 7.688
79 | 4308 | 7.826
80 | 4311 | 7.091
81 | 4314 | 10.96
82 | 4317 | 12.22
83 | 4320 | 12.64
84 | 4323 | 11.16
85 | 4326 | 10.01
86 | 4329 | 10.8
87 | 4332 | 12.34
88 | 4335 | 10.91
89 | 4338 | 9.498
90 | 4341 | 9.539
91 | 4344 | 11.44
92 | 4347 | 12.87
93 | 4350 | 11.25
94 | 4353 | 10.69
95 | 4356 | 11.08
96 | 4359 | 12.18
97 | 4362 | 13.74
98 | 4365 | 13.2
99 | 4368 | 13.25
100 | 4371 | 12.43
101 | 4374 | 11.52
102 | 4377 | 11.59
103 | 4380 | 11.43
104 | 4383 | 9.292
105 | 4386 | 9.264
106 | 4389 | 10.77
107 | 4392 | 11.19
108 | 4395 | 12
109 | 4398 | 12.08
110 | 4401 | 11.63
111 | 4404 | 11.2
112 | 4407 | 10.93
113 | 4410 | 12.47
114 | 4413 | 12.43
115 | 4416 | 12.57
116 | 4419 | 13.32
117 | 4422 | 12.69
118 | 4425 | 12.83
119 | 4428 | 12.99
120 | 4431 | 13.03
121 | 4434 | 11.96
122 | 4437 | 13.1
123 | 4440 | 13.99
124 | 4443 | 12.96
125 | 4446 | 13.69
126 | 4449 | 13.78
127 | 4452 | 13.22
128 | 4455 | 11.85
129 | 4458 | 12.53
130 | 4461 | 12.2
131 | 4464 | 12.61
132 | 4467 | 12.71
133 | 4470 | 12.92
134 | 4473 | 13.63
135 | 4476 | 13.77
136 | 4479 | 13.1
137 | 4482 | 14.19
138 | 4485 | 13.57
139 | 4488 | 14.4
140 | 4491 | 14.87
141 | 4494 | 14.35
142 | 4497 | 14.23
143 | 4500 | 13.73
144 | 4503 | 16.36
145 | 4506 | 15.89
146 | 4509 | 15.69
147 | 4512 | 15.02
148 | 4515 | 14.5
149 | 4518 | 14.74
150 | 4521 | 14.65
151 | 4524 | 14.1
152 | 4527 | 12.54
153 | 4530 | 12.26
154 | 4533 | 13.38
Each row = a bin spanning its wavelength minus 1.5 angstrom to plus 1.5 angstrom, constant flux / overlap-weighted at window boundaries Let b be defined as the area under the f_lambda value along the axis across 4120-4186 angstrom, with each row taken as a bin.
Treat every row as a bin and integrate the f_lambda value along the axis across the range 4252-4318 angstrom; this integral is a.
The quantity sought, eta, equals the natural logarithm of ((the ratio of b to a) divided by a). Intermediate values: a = 650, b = 625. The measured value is -6.51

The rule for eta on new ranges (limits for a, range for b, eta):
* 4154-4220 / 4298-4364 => -6.31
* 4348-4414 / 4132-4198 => -6.86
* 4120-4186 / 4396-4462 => -6.15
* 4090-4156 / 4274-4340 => -6.41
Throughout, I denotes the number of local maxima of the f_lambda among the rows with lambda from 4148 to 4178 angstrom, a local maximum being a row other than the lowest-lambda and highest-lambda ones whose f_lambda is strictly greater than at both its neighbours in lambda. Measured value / 3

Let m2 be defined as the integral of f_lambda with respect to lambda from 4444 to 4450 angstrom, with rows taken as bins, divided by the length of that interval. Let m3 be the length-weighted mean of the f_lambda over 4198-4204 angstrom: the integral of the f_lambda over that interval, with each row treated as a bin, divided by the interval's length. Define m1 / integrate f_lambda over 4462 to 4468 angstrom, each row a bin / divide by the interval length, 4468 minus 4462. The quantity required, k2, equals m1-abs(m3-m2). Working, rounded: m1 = 12.6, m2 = 13.7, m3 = 9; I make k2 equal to 7.9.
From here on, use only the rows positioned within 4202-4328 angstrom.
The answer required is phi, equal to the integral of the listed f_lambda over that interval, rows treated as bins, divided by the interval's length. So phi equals 10.1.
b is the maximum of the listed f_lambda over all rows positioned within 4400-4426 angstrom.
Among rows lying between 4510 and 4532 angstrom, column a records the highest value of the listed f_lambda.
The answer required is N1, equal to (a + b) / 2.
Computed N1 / 14.2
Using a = 15.02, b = 13.32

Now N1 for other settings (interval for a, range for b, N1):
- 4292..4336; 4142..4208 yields 11.5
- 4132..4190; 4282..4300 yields 10.5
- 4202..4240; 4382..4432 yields 12.2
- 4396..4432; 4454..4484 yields 13.8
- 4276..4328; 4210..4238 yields 11.8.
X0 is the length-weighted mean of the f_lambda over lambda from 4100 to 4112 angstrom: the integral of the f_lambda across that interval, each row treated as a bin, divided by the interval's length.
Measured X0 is 8.5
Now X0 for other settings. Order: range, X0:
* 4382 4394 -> 10.2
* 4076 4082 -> 9.5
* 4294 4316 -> 8.8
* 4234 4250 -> 10.8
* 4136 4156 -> 9.5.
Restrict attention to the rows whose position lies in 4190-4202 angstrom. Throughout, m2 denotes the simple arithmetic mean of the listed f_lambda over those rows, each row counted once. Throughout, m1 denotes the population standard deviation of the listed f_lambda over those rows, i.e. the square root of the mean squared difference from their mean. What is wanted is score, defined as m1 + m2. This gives 10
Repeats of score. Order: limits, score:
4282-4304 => 11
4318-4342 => 12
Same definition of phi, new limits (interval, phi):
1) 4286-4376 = 10.8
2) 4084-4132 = 9.8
